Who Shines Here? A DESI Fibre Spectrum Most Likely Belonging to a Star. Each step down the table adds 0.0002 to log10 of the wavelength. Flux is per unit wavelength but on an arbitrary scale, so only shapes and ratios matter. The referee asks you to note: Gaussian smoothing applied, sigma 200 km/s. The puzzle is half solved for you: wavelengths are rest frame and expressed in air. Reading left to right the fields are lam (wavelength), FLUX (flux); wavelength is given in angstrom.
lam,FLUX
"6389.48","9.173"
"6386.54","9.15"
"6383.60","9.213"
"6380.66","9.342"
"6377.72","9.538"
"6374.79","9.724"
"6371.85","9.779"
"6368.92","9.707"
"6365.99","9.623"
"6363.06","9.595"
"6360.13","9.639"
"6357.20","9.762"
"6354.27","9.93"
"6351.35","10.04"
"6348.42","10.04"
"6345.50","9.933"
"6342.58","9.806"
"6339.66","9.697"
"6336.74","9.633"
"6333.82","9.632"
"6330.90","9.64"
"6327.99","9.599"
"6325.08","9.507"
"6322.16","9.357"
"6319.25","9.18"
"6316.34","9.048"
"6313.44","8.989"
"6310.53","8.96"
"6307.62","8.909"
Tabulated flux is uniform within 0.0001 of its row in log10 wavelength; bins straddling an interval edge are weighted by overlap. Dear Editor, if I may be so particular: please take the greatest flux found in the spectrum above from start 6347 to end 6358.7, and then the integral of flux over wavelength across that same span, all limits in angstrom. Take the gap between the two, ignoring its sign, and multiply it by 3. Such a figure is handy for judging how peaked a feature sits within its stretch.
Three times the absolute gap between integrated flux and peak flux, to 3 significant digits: 319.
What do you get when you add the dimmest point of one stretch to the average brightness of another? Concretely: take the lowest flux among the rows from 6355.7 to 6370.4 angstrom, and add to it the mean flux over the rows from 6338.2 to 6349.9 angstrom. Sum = 19.5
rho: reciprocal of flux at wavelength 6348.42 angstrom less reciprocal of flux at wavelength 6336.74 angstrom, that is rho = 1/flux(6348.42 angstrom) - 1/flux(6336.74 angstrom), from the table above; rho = -0.004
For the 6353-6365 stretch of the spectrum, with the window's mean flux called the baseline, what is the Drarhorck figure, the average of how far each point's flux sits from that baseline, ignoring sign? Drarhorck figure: 0.11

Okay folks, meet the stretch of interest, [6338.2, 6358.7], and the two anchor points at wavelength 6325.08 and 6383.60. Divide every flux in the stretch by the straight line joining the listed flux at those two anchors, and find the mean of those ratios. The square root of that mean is 1.03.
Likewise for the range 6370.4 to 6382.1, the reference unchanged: 1.02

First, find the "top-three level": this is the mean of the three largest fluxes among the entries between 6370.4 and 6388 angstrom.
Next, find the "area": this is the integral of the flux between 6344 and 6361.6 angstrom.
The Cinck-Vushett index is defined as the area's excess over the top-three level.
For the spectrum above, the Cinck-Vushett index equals 164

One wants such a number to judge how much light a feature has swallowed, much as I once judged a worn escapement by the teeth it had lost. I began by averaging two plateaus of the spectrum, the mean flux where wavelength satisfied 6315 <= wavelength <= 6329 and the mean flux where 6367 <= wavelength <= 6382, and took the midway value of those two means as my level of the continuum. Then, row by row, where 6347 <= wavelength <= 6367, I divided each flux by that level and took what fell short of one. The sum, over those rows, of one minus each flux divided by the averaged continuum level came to -0.24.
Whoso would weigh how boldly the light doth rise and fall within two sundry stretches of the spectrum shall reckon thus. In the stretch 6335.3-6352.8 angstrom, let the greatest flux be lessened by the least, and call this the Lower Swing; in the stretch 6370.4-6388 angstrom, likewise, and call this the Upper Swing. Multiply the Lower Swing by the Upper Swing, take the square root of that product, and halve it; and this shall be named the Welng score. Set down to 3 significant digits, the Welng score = 0.253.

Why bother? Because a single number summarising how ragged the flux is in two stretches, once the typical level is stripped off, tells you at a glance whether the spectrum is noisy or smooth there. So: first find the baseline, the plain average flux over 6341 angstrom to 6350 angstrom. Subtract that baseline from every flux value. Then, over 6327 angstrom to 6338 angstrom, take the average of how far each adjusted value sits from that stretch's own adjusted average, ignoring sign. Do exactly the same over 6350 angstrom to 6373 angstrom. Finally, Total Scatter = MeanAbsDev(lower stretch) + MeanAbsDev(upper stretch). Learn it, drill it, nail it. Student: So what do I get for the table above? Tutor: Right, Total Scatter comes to 0.132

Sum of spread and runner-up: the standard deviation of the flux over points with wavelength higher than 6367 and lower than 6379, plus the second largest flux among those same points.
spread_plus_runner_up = 9.8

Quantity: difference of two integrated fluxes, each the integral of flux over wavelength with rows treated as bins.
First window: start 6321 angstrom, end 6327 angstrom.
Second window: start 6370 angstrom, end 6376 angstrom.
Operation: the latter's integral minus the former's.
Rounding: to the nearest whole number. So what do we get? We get 2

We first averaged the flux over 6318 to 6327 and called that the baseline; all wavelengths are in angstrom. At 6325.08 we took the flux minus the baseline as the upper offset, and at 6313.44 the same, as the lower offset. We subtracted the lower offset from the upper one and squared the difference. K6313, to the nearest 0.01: 0.27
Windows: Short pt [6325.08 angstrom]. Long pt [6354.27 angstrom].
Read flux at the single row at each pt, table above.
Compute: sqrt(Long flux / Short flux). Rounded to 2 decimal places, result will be 1.02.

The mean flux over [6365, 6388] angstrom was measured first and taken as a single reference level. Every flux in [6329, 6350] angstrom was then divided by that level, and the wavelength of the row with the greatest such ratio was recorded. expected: 6348.42 angstrom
